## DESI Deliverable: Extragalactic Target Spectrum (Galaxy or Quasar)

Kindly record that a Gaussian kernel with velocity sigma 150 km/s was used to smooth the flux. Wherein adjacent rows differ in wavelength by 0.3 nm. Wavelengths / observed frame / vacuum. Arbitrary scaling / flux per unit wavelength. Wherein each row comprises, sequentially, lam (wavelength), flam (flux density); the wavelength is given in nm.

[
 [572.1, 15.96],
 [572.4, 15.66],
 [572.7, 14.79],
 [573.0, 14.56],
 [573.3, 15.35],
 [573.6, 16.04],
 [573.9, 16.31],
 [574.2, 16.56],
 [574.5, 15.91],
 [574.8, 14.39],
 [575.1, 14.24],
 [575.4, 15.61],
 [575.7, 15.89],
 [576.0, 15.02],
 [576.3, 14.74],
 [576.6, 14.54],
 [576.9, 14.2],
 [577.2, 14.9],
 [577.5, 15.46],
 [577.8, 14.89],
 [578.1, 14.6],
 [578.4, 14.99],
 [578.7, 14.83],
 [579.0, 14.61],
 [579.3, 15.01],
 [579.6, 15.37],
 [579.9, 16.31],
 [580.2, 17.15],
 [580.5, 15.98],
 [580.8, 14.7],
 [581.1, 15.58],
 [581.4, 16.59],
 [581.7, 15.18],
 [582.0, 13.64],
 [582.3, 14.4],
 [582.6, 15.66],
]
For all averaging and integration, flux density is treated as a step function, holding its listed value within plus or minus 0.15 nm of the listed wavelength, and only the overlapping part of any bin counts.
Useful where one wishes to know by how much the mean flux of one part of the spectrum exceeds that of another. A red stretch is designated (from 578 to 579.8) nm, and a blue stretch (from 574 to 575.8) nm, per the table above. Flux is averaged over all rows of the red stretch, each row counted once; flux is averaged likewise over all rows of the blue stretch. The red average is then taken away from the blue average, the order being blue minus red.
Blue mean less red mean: 0.5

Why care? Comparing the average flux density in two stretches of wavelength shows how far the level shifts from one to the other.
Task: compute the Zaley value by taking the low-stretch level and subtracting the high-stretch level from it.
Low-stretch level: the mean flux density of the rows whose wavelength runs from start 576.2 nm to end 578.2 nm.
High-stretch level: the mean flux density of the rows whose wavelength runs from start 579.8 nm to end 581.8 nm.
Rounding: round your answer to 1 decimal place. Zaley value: -1.2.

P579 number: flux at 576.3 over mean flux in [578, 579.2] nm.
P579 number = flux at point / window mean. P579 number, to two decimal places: 1.00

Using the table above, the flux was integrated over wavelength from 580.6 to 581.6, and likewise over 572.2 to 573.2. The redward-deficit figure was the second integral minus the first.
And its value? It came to -0.6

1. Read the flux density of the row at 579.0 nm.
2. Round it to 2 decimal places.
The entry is 14.61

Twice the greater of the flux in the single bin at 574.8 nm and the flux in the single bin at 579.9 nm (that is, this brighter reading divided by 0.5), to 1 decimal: 32.6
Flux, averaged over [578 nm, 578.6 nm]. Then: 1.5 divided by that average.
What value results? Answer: 0.101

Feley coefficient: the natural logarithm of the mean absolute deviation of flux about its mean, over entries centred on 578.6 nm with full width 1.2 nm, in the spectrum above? -1.9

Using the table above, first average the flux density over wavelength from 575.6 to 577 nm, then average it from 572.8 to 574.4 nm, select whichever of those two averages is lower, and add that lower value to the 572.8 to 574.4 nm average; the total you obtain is 30.6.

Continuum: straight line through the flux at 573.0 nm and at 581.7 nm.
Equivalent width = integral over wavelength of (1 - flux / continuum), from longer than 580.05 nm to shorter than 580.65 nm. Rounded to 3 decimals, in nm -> -0.059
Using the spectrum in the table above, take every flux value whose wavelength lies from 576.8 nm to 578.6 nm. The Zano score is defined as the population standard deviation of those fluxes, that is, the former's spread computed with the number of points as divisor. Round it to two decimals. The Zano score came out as 0.38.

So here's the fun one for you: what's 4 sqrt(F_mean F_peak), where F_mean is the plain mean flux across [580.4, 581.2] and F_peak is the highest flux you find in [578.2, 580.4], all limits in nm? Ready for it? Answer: 65.0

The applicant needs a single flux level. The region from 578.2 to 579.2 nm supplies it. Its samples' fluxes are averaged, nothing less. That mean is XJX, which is 14.8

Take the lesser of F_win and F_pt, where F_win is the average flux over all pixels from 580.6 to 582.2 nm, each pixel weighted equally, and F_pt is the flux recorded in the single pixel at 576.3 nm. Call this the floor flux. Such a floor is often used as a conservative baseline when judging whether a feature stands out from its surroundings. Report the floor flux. 14.7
